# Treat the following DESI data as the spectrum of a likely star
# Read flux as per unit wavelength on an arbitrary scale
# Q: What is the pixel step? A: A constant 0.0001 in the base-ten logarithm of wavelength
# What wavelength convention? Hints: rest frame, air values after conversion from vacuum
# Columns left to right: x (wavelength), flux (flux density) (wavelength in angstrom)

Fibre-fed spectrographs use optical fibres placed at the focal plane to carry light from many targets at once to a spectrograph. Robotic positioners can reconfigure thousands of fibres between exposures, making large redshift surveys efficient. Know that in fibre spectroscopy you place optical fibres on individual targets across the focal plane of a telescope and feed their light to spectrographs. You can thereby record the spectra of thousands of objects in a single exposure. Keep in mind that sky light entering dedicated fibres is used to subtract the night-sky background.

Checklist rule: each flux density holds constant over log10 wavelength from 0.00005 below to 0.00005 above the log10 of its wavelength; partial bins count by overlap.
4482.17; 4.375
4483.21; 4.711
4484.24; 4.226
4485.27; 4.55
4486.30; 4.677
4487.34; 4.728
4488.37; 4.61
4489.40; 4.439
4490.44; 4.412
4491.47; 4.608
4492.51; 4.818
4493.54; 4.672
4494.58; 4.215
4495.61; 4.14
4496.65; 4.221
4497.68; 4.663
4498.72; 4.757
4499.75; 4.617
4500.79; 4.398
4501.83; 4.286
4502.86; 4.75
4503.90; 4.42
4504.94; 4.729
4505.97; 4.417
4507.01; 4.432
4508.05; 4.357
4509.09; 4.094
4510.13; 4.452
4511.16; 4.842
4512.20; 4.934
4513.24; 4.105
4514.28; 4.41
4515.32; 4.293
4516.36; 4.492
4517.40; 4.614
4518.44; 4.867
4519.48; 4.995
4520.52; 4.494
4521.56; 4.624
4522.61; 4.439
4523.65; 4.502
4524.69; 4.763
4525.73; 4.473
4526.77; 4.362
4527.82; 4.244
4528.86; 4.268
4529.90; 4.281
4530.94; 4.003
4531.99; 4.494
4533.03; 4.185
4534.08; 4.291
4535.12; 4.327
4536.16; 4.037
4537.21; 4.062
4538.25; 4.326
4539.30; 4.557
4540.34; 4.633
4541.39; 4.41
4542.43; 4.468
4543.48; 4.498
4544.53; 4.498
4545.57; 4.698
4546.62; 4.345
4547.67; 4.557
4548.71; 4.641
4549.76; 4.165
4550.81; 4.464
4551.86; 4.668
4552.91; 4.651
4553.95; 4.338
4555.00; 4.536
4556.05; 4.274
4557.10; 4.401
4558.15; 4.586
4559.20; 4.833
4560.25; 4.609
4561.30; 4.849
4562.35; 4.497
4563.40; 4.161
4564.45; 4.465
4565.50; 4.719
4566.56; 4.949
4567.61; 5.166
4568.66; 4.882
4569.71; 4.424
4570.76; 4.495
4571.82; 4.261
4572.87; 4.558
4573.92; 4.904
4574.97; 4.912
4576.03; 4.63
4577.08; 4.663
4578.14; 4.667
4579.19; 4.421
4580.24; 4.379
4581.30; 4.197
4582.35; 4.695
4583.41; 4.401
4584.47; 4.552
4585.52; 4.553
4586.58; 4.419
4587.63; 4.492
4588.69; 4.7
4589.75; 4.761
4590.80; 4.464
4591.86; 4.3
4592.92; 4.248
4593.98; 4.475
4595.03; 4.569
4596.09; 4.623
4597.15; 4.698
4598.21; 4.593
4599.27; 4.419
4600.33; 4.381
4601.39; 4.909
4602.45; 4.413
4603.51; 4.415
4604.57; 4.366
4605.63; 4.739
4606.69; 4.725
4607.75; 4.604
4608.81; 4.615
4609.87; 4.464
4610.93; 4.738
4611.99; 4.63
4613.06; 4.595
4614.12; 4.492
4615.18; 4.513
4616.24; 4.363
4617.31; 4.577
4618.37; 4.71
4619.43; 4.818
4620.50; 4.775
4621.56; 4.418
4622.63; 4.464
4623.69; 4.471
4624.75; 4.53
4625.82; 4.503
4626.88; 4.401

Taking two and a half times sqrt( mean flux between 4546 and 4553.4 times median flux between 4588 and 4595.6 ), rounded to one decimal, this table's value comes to 11.2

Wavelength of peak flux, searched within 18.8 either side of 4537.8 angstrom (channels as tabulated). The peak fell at 4519.48 angstrom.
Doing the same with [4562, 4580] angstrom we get 4567.61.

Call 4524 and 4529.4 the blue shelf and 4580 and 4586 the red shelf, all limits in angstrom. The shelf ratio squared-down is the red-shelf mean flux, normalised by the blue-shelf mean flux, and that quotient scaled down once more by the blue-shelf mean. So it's 0.228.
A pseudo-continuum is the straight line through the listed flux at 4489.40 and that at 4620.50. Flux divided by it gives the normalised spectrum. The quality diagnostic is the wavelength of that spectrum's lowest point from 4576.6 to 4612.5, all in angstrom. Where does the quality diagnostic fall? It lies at 4581.30 angstrom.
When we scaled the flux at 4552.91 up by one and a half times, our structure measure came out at 7.0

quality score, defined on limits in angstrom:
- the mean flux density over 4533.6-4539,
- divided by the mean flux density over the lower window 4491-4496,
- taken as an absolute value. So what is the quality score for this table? 0.94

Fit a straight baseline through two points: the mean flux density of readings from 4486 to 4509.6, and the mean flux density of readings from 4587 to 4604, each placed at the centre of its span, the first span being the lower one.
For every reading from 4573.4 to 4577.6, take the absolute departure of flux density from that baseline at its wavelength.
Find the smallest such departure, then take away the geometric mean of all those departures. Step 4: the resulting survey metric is -0.11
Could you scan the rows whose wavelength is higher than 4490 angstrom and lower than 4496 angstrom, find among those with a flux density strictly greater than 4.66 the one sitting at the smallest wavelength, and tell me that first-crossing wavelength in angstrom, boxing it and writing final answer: 4492.51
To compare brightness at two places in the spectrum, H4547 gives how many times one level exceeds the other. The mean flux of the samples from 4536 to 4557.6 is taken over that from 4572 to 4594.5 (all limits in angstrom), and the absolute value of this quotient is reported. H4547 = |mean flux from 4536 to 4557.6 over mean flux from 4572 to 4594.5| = 0.98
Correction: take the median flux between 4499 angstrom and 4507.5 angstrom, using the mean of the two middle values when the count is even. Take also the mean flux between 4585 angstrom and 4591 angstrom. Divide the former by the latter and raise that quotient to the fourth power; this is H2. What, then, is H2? 0.88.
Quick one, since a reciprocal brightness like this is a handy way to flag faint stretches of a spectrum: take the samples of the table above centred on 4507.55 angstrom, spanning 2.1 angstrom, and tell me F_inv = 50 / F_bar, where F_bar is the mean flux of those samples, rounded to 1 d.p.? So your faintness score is 11.4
